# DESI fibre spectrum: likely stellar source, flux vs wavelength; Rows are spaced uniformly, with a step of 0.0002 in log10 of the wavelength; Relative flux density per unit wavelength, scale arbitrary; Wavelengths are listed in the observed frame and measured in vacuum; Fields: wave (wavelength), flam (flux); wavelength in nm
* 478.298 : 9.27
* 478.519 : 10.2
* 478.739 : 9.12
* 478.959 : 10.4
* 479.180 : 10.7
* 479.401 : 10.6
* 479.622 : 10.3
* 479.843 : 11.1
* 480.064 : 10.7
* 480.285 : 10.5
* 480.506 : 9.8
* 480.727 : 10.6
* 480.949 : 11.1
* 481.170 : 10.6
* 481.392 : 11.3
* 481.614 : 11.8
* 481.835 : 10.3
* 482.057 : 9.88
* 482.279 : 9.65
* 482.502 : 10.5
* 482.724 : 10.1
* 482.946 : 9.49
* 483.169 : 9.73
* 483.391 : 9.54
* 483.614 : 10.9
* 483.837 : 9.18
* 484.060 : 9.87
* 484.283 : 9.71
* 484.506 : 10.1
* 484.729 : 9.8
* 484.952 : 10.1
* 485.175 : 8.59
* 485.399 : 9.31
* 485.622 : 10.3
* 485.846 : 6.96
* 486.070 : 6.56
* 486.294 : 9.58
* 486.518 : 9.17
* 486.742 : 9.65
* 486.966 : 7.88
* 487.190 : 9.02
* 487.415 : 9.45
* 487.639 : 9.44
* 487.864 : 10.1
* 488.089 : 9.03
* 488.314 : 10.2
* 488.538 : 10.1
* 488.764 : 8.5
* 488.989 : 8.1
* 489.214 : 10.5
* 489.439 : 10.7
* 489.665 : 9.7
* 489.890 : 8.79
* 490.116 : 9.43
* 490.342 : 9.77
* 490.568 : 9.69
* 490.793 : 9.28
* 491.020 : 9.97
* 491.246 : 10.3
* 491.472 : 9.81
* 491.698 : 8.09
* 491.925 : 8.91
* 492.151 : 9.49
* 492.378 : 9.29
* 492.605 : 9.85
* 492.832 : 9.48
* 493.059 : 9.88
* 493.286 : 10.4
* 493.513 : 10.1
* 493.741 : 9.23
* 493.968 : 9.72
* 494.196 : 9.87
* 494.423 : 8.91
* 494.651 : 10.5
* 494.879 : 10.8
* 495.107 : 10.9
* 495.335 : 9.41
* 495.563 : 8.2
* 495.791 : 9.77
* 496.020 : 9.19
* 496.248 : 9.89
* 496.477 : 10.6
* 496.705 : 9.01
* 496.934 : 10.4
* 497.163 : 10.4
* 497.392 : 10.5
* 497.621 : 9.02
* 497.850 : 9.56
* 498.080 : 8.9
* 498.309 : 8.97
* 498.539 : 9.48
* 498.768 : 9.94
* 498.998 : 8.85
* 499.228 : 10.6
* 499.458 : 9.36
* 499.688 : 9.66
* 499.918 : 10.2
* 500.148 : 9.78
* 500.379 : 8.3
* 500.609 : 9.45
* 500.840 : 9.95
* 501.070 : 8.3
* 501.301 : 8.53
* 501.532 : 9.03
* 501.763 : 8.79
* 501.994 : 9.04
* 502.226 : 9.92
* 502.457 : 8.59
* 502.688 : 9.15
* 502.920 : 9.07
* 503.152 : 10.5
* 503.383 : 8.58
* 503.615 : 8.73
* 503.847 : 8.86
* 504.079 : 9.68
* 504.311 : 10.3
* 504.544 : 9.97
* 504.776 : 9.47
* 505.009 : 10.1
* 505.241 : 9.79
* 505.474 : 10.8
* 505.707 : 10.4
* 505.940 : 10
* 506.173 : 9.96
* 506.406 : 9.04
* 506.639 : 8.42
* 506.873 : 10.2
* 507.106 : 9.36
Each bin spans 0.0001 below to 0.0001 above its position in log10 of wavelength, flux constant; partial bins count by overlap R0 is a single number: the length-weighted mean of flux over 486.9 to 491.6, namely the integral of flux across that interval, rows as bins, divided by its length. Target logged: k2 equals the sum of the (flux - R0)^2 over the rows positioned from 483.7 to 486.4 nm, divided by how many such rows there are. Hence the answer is 1.49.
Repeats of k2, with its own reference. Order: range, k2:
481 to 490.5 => 1.00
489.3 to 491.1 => 0.29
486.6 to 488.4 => 0.50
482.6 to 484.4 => 0.32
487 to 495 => 0.45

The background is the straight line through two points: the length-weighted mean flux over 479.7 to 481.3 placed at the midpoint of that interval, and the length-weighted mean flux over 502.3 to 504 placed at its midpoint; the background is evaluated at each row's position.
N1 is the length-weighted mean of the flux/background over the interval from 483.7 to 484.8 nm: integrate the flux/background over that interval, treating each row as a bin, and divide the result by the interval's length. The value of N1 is 0.94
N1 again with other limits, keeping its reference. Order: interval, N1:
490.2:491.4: 0.99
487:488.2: 0.92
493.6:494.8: 1.00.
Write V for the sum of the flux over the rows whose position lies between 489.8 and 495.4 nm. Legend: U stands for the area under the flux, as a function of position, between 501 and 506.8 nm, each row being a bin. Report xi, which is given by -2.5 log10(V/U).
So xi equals -1.62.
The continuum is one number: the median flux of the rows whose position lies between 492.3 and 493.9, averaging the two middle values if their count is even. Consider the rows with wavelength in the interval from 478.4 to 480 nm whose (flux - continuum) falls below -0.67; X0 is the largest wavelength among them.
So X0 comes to 478.739 nm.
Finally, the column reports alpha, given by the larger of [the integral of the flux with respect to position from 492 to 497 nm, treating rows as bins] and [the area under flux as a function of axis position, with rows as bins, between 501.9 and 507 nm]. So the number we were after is 49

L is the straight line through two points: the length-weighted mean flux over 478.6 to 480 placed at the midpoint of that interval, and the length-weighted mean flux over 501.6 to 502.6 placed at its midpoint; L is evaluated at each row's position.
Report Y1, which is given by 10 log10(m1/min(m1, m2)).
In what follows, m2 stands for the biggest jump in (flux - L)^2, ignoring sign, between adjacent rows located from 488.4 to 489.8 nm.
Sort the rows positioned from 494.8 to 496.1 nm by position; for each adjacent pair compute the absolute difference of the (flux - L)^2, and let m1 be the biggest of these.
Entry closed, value 0.0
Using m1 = 2.01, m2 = 2.5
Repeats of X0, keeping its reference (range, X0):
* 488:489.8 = 488.989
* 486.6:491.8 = 491.698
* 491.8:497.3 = 496.705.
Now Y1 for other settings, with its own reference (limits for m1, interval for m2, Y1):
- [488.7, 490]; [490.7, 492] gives 0.0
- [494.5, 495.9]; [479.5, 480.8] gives 5.5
